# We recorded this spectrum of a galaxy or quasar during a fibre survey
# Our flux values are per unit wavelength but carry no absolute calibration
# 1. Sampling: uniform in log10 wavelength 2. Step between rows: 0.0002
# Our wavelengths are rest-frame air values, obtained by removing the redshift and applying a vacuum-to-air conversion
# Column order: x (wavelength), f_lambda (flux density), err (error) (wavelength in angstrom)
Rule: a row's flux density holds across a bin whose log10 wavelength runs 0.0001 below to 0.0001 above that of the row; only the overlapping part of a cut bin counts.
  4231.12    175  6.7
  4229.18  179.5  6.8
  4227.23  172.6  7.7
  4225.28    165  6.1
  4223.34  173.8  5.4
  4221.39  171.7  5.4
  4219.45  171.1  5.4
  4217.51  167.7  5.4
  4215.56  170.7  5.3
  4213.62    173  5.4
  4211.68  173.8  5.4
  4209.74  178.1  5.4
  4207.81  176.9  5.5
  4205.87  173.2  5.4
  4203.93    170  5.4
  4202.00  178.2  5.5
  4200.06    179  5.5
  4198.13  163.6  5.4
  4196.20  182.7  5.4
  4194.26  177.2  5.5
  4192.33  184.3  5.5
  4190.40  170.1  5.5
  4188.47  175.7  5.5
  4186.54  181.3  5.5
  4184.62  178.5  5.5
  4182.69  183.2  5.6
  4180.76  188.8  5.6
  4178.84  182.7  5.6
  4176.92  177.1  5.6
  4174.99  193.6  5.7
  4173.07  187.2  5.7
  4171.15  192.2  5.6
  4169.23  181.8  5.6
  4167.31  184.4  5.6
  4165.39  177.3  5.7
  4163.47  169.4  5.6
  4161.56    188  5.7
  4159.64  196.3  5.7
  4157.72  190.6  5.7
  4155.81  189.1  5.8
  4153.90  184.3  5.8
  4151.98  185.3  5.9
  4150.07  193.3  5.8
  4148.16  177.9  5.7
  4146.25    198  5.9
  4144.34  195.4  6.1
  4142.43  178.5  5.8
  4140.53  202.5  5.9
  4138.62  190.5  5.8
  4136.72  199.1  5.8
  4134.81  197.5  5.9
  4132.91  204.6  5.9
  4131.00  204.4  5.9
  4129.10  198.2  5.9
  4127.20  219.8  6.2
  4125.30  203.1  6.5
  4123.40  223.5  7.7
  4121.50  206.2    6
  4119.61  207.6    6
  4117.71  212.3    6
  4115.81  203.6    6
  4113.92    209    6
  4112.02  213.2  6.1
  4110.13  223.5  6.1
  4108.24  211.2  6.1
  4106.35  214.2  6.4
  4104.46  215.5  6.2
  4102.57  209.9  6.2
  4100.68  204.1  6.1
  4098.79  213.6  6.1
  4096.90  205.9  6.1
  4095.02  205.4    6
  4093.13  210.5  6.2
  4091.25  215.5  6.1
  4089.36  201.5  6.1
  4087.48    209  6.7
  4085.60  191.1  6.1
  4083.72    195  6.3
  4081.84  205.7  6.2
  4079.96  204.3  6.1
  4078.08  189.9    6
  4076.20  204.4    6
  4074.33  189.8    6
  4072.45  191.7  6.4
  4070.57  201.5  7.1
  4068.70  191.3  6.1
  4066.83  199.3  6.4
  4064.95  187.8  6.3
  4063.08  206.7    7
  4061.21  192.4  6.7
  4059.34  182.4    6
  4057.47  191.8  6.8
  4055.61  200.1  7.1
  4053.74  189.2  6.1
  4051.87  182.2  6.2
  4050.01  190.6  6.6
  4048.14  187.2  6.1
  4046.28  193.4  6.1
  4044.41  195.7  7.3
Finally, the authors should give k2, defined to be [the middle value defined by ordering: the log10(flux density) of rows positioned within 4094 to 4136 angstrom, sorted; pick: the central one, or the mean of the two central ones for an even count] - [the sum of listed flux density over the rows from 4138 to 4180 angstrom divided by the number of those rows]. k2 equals -185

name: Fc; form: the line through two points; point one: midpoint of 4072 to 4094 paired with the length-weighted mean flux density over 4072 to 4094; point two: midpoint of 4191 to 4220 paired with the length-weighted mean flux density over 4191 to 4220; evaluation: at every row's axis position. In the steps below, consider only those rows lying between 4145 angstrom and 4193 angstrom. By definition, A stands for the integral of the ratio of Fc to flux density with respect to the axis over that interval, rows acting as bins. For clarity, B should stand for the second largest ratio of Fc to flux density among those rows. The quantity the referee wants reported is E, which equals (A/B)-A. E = -2.3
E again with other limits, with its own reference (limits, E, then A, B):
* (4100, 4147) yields 0.4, 44.0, 0.99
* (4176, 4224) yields -2.1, 47.9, 1.05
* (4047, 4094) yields -5.6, 48.8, 1.13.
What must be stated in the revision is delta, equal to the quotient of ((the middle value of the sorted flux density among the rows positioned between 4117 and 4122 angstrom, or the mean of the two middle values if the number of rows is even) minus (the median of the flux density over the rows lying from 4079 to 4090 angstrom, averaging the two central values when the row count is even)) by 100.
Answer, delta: 0.0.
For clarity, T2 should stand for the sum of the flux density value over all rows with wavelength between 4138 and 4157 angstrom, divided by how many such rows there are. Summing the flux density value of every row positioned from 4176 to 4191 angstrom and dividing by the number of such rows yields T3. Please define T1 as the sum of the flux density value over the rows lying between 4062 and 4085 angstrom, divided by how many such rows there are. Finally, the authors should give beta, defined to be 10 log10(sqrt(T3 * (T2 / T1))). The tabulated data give 11.2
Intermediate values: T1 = 197.3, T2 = 189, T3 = 180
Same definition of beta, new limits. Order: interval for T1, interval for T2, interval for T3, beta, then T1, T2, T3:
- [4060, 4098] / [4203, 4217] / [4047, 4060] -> 11.1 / 199.9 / 174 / 189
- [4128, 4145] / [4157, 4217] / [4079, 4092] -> 11.3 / 196.7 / 180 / 203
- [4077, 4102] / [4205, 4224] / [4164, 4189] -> 11.0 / 204.0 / 173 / 183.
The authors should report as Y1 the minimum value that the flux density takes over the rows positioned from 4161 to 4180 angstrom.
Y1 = 169.4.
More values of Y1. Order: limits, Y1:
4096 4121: 203.6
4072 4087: 189.8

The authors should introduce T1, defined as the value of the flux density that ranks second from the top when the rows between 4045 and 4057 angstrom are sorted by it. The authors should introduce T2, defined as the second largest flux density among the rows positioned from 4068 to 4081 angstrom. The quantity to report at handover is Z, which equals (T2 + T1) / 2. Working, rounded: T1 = 193.4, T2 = 204.3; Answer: 199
